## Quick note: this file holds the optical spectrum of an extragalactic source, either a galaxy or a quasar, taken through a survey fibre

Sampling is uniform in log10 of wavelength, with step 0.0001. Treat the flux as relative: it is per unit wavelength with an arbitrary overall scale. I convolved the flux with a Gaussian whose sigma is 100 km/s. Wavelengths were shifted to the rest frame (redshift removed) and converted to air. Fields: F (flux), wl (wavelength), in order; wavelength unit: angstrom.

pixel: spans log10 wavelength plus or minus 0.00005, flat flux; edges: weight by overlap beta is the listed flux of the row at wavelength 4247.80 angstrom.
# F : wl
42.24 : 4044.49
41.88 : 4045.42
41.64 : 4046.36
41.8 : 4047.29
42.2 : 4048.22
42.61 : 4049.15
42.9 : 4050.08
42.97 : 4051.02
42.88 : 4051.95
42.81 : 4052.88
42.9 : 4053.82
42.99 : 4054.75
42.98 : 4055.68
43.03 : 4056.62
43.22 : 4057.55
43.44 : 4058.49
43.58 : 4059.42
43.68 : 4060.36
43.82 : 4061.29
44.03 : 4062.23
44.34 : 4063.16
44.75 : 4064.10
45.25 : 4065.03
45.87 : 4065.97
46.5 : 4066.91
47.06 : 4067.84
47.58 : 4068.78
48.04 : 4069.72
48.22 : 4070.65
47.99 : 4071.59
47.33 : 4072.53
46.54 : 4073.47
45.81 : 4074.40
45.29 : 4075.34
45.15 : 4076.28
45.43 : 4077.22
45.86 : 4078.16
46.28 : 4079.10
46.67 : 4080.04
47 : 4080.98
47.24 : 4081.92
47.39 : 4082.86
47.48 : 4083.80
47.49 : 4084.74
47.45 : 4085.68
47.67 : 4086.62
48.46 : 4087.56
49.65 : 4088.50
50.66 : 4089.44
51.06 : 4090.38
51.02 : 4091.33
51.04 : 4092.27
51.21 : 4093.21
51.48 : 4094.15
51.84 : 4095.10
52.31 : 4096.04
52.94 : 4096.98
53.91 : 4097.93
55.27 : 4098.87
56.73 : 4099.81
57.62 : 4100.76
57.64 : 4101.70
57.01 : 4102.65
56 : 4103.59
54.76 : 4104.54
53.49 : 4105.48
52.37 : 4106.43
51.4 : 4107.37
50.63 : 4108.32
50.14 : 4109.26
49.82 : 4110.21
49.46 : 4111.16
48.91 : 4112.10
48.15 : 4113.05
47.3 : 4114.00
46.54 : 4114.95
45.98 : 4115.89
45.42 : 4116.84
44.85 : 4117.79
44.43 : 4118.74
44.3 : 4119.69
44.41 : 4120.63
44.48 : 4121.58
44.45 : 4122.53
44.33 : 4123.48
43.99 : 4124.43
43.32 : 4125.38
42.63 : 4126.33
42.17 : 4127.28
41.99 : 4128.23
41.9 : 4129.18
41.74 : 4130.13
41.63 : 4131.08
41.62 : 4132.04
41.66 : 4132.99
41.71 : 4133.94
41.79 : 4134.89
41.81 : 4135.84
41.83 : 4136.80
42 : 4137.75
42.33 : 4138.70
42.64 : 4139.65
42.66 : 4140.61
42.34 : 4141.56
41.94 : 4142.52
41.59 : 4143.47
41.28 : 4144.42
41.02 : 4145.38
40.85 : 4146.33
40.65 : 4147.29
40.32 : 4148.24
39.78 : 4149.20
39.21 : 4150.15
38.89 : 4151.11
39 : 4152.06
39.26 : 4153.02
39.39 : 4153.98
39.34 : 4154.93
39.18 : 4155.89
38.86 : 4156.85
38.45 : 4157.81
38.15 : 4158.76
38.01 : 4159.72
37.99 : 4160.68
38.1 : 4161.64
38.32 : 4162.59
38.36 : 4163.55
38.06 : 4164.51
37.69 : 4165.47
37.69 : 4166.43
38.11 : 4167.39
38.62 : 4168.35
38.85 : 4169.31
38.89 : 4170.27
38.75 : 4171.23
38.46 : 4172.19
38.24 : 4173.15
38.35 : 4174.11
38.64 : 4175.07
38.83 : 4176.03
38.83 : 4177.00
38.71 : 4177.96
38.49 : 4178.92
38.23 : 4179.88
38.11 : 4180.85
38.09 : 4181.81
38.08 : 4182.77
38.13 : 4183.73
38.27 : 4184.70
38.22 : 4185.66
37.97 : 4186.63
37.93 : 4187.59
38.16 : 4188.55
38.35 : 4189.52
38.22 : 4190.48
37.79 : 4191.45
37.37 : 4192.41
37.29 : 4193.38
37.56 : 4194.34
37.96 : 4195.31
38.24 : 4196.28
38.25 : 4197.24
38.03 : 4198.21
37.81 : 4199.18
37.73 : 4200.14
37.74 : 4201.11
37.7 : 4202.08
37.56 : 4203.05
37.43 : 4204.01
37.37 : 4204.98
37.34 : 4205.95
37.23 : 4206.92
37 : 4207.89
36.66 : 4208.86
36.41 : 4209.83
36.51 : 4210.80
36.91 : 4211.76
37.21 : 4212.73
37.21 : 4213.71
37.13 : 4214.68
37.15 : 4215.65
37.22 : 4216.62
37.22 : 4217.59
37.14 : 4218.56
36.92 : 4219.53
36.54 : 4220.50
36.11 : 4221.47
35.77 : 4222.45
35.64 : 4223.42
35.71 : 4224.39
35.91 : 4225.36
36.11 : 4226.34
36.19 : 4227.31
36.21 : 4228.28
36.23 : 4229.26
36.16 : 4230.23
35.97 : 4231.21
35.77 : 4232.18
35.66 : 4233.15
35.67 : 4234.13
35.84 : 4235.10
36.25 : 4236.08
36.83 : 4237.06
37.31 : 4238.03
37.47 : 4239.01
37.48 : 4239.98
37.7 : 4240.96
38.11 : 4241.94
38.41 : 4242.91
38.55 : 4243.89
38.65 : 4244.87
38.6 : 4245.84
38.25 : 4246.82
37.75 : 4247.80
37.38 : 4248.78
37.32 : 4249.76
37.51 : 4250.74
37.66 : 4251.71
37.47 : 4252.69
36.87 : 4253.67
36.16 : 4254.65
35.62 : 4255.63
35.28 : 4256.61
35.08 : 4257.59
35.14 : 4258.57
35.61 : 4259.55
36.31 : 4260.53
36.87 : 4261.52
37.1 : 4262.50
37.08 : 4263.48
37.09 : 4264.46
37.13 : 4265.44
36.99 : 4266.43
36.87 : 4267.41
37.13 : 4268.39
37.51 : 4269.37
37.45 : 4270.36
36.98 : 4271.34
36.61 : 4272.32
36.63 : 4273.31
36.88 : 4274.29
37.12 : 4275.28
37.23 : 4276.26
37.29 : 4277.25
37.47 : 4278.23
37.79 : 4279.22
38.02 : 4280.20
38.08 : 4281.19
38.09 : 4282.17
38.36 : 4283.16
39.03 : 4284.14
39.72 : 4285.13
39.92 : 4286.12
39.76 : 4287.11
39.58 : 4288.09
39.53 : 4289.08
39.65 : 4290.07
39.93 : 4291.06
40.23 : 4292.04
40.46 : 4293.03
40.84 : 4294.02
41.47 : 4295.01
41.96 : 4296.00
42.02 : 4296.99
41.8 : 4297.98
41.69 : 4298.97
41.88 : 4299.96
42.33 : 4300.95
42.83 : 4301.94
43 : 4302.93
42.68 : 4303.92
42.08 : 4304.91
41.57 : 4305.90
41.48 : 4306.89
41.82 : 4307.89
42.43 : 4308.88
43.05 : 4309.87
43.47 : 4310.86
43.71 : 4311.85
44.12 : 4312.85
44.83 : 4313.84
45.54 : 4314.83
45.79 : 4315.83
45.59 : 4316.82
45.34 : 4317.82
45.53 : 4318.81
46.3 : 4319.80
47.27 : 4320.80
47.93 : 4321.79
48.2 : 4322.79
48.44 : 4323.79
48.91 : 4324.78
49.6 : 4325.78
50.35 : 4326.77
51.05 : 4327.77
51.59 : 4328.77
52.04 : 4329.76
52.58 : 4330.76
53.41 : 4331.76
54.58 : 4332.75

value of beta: 37.75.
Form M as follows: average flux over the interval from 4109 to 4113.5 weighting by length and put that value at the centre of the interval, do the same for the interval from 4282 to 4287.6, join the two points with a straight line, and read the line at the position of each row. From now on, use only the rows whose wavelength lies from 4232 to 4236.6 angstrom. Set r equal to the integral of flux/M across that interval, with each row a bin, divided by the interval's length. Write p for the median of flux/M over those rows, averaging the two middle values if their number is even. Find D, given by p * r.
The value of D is 0.720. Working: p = 0.847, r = 0.851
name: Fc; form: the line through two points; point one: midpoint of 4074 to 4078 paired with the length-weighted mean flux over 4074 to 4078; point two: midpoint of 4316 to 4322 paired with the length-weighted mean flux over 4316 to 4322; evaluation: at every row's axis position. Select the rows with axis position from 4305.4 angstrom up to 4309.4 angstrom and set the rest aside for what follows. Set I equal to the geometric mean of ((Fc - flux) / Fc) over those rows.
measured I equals 0.095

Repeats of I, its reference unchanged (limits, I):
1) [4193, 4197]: 0.176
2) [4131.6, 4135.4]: 0.086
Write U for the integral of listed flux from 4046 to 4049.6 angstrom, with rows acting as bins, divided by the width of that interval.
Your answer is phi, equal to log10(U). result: 1.62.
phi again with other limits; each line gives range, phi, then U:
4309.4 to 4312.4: 1.64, 43.4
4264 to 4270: 1.57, 37.1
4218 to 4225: 1.56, 36.3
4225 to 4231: 1.56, 36.1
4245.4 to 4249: 1.58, 38.0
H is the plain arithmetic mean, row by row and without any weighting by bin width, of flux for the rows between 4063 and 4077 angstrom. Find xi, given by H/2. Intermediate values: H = 46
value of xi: 23.2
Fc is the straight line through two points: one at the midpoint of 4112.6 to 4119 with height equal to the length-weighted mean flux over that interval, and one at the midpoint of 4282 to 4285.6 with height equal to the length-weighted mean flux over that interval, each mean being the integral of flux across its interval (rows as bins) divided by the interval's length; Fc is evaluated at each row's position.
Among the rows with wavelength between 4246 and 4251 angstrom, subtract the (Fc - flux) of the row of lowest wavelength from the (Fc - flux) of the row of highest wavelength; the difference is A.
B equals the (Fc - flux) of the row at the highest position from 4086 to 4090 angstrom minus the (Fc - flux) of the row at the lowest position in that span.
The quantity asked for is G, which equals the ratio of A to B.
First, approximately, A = 0.6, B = -3.1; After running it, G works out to -0.2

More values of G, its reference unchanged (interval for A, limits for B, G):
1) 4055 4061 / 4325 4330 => 0.3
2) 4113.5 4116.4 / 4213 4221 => 3.3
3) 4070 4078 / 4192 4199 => -2.8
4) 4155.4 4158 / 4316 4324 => -0.2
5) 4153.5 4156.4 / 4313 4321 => 0.0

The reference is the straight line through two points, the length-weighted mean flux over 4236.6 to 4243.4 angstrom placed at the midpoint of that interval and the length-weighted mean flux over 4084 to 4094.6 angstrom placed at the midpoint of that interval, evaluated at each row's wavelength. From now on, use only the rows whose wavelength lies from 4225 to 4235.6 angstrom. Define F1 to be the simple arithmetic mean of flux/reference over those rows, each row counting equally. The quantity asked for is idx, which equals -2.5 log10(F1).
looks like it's 0.07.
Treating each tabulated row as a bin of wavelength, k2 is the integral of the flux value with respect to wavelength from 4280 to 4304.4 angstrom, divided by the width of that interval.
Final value 40.5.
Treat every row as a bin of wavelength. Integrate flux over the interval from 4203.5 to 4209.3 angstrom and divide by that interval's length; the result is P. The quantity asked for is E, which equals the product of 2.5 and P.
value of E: 93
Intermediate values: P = 37.2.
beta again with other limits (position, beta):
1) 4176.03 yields 38.83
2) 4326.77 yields 50.35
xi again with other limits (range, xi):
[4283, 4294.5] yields 19.9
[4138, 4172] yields 19.8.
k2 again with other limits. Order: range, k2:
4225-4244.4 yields 36.7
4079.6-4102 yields 50.9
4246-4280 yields 36.9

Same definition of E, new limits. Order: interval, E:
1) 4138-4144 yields 106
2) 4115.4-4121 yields 112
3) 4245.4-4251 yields 94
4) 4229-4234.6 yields 90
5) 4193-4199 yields 95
